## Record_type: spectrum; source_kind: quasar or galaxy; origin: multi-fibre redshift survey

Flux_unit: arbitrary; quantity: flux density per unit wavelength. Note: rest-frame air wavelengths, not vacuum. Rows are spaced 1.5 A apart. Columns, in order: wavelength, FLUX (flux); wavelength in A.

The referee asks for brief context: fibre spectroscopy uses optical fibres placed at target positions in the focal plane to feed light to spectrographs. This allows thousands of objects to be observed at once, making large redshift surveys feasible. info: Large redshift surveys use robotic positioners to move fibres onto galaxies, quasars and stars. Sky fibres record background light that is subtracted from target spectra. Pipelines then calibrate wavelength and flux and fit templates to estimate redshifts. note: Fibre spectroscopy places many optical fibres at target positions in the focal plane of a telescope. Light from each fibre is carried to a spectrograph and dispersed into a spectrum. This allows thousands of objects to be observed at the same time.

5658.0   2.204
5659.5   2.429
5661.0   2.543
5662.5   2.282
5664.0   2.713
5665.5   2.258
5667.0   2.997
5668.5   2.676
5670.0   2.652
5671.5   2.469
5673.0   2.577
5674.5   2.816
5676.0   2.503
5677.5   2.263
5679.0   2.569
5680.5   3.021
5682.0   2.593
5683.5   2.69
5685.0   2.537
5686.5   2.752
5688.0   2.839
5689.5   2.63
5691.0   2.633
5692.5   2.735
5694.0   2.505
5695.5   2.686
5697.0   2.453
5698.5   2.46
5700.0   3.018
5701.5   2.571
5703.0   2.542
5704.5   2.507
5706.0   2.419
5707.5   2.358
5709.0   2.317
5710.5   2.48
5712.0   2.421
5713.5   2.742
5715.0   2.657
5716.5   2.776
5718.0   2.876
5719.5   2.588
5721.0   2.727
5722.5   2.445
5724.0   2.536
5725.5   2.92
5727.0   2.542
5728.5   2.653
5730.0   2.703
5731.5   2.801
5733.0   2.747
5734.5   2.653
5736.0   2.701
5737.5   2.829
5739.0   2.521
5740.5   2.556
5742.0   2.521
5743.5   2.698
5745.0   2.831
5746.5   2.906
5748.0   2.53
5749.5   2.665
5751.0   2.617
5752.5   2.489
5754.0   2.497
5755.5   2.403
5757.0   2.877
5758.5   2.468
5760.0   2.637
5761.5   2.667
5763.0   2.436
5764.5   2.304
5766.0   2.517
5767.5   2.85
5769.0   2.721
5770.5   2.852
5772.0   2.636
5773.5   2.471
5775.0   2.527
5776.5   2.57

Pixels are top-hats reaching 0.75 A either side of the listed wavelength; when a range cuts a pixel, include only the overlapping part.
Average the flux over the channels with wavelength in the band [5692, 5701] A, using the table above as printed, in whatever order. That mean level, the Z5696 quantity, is 2.64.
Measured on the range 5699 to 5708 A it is 2.57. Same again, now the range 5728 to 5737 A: 2.71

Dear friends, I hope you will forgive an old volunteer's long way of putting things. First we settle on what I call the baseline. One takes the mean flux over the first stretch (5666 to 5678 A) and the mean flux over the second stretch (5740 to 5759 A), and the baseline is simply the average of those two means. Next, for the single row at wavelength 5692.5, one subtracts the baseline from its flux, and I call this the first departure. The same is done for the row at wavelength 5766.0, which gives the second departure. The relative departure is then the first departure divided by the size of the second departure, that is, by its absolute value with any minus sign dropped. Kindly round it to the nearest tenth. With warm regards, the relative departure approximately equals 1.1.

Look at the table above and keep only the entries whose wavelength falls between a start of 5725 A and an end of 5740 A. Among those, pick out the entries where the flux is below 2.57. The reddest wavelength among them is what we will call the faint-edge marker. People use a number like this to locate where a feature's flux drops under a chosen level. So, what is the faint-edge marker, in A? 5739.0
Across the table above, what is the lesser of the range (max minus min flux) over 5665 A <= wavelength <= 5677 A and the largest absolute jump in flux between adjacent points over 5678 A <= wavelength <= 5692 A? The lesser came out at 0.45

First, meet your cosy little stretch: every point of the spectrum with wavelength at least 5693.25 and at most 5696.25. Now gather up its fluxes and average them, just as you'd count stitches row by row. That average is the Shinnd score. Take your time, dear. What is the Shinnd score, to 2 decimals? 2.60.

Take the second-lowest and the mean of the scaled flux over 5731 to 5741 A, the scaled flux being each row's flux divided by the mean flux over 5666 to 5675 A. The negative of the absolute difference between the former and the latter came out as -0.049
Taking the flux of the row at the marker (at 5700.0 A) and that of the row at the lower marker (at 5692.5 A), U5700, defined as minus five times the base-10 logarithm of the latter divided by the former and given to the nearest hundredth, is 0.21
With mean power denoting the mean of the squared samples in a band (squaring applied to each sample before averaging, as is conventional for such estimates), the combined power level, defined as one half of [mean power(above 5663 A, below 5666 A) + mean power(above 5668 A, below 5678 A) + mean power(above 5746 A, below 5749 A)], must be 10.1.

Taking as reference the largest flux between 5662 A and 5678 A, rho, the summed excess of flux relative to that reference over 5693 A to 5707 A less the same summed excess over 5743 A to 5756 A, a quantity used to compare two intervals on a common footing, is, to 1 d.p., -0.5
